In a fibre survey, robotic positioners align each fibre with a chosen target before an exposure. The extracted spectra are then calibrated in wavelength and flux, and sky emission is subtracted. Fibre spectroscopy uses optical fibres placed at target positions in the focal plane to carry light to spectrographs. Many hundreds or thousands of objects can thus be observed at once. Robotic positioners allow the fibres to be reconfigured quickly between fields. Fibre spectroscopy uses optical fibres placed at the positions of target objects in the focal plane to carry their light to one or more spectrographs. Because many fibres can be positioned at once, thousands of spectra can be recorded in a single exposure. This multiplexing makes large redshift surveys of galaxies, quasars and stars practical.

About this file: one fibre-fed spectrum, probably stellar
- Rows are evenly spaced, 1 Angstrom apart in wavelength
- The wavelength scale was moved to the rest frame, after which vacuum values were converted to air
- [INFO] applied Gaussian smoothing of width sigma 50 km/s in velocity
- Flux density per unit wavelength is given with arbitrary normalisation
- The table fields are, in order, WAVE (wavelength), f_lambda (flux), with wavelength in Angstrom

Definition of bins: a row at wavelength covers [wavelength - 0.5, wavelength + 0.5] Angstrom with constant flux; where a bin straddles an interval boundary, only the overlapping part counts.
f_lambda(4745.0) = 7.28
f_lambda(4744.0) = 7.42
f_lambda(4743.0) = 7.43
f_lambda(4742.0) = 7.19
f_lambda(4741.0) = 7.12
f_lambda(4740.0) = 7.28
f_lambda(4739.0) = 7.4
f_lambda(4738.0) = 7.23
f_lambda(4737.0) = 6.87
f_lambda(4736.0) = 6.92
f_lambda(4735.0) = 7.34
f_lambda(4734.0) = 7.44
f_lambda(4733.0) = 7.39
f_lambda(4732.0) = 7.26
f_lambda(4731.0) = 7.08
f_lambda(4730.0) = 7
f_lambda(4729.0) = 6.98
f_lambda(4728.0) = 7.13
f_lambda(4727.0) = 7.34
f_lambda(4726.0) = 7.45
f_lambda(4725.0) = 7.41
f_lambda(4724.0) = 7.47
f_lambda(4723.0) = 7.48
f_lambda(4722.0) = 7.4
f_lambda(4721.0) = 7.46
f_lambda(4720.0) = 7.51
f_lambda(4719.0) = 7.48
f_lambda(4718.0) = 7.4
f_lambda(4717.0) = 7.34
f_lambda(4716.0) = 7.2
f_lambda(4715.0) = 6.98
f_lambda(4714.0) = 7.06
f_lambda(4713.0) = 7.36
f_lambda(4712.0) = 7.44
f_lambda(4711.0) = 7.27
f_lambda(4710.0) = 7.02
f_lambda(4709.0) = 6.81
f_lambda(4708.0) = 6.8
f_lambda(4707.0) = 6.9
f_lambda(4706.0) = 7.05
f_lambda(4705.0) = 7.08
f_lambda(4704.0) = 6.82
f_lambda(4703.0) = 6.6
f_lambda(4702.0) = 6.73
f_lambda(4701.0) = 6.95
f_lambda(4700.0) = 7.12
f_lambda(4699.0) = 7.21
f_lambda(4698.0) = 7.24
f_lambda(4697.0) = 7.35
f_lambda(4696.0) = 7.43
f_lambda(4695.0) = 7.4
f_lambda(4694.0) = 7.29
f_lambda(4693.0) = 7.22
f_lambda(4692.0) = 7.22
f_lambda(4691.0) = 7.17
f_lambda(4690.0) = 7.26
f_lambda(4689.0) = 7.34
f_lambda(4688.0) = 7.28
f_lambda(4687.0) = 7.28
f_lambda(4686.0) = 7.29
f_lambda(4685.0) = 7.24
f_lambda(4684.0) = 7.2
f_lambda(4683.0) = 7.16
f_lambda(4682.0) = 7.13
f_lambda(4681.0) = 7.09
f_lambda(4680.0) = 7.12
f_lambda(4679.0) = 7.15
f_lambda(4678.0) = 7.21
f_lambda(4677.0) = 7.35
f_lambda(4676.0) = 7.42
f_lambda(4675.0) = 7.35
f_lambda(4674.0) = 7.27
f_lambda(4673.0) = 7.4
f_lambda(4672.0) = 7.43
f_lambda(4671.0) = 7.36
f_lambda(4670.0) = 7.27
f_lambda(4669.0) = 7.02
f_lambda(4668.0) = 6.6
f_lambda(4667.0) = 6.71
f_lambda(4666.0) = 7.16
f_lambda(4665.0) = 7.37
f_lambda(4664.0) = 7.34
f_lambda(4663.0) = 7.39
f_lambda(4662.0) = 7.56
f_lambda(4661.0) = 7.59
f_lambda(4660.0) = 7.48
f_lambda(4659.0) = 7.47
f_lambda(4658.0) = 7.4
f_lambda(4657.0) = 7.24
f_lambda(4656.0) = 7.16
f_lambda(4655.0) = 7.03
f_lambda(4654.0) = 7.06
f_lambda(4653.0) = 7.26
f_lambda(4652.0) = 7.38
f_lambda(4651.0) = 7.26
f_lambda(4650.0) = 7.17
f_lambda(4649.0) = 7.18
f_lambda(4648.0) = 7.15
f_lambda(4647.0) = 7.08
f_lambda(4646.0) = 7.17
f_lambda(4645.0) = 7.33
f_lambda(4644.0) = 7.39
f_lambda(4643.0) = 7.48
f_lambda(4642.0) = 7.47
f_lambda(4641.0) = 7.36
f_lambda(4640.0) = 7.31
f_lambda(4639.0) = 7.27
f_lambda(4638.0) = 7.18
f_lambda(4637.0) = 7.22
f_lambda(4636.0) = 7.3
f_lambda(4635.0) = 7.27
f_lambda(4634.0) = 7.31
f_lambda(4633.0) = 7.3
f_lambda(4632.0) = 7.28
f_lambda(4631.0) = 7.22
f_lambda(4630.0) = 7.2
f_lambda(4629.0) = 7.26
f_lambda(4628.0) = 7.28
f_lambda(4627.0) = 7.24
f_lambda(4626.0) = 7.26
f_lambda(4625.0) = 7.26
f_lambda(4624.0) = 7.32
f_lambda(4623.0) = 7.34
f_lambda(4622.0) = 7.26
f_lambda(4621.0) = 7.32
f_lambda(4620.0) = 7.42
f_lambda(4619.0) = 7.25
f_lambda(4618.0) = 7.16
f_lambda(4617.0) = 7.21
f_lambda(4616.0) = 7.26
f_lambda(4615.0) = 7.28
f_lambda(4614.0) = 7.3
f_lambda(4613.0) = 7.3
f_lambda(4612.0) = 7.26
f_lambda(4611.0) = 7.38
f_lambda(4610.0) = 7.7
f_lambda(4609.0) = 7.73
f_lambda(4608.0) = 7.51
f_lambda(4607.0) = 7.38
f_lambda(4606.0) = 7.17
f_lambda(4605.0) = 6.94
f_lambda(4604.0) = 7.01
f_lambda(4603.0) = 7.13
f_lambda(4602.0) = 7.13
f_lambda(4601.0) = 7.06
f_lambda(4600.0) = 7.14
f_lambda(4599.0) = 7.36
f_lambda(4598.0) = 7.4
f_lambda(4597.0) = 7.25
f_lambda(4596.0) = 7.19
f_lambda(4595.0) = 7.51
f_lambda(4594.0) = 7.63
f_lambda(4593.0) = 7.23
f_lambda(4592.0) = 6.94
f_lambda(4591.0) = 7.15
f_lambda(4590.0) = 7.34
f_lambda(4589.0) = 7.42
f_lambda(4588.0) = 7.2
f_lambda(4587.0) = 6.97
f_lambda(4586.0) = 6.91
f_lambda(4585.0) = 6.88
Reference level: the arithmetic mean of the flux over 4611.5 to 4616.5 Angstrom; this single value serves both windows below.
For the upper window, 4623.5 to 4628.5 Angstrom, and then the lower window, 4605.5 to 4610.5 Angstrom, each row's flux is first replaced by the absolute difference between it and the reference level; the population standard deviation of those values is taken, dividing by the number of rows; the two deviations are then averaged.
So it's 0.08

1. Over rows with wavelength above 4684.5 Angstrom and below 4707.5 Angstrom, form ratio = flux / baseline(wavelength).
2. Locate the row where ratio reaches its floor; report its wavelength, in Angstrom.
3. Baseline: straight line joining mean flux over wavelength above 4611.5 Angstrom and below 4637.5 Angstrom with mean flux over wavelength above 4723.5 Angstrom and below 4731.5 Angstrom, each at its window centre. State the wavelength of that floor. 4703.0 Angstrom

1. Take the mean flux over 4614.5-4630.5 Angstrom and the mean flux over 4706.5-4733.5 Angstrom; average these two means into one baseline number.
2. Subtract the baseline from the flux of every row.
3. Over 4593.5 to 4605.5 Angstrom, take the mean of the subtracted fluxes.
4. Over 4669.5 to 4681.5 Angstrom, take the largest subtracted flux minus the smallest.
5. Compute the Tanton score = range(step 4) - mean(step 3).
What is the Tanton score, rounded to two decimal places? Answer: 0.36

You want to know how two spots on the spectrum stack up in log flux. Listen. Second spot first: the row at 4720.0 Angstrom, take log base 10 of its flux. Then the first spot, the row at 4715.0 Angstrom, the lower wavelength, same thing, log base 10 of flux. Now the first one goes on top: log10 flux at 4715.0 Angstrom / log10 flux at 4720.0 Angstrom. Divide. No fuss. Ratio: 0.96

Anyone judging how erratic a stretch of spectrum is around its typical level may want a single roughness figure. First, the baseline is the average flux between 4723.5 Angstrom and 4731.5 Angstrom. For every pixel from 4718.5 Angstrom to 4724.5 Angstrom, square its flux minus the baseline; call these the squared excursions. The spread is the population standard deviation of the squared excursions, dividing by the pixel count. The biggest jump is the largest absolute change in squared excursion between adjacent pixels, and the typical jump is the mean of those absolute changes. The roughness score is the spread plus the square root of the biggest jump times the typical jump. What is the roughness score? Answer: 0.041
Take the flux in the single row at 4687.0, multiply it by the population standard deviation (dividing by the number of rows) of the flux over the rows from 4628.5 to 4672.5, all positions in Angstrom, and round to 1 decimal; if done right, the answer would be 1.4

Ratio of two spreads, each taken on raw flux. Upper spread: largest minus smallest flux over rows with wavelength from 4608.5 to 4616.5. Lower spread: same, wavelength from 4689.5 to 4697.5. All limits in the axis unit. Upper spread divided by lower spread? 1.8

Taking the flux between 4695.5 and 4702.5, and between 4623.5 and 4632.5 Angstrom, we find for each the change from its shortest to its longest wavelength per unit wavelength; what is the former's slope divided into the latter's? 0.04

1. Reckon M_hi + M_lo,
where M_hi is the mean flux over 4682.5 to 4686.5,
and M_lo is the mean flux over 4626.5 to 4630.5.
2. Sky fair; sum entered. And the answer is 14.5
